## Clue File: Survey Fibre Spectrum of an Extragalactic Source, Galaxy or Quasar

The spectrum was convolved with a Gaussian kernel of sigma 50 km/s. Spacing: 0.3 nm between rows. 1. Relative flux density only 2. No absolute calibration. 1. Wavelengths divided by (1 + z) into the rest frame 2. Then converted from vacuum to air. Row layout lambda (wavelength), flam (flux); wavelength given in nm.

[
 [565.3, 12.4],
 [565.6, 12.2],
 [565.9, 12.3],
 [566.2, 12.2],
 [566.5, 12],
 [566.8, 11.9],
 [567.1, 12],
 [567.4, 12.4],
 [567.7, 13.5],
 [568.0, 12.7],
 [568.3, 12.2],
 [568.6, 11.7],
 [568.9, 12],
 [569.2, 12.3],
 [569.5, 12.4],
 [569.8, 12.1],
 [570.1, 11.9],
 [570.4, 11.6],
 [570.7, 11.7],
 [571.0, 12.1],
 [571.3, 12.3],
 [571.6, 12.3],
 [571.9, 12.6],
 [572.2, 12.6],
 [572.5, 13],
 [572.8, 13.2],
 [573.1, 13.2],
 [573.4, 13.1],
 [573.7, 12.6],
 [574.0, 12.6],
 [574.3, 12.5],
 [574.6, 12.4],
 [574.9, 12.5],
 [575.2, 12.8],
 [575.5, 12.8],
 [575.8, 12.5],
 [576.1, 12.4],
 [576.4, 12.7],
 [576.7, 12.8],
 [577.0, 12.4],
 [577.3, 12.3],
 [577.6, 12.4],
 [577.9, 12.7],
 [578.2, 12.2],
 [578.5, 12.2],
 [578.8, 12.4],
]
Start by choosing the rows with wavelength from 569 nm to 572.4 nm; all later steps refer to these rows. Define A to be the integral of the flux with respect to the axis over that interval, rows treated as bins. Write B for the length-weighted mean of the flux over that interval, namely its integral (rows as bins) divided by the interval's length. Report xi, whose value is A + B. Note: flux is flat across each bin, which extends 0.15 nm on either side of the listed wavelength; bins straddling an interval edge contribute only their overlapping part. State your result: 53.6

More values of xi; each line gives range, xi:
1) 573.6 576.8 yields 52.9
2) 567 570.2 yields 51.7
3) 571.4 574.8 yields 56.0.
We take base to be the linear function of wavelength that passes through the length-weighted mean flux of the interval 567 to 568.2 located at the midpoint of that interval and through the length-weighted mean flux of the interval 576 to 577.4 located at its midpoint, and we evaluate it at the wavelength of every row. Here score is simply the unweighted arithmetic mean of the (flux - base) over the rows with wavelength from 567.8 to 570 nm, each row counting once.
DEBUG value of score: -0.44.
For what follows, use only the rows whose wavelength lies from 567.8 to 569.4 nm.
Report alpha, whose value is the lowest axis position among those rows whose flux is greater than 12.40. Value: 568.0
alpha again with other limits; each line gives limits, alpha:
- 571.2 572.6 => 571.9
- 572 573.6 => 572.2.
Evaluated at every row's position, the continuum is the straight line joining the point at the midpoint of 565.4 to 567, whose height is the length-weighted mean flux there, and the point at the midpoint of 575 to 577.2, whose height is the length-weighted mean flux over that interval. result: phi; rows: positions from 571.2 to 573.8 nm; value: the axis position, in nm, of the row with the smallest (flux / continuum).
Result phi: 571.6 nm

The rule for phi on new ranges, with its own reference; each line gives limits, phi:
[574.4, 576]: 574.6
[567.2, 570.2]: 568.6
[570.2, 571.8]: 570.4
